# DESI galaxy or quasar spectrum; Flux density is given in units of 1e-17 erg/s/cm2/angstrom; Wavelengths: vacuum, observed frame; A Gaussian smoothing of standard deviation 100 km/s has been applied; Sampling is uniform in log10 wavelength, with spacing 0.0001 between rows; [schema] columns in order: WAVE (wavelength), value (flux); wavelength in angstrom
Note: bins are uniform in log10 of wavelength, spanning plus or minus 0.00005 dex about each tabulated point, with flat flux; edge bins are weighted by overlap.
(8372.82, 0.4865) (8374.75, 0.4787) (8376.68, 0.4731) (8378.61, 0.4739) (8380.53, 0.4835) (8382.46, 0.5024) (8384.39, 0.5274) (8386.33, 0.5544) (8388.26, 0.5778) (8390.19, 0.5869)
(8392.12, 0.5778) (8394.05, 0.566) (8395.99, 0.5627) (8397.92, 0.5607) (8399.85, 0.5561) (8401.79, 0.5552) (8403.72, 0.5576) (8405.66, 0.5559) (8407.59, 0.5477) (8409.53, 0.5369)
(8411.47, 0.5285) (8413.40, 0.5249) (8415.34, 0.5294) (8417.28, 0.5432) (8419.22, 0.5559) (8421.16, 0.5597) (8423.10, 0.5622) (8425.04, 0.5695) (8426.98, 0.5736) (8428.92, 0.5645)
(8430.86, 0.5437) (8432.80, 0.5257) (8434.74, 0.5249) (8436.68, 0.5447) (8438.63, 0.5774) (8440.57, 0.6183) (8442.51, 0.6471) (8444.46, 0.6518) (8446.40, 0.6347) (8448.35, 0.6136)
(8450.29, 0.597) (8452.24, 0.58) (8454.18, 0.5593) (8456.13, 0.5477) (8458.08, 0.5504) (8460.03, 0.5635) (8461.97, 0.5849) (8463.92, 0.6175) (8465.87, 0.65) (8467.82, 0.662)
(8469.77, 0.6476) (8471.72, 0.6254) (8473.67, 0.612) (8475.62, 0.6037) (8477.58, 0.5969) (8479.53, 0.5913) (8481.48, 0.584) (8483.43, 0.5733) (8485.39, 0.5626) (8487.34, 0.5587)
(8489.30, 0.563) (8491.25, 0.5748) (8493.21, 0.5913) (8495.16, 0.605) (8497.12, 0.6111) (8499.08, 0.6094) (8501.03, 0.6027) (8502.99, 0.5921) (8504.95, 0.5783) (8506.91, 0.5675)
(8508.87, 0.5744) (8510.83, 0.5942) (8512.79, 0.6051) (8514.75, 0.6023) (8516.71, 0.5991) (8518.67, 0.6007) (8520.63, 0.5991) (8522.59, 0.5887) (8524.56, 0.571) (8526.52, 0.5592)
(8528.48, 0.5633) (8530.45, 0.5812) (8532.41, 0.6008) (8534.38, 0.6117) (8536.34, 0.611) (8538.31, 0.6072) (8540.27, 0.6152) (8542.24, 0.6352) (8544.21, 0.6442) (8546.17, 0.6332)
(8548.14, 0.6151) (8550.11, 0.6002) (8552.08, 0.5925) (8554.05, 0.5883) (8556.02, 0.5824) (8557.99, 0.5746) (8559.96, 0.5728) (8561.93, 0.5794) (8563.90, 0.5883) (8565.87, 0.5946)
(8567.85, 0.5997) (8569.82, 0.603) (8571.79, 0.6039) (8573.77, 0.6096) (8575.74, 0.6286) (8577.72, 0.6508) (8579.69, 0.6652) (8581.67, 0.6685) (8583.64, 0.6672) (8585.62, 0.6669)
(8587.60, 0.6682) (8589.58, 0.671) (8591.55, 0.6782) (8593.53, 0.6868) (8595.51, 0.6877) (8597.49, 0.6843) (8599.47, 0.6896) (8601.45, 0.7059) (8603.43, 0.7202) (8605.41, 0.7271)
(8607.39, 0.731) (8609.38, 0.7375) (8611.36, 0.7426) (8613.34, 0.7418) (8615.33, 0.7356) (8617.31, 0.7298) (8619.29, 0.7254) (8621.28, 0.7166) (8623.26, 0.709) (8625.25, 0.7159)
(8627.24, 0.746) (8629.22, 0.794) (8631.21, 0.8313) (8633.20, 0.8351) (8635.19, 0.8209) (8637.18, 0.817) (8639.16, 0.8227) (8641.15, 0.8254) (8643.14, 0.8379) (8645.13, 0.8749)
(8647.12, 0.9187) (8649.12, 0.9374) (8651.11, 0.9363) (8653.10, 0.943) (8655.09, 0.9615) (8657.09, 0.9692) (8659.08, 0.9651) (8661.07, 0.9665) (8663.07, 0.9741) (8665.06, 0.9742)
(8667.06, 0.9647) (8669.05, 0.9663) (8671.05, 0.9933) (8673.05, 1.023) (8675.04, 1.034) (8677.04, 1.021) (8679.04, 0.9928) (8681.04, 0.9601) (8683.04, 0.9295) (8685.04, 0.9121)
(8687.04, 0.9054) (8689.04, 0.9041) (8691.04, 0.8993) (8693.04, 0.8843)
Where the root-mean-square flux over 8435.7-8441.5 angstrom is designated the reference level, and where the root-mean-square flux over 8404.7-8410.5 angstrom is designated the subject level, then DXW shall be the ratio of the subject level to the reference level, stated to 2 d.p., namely 0.94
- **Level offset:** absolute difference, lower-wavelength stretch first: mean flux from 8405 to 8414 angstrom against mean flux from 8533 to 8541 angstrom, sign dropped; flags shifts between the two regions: 0.072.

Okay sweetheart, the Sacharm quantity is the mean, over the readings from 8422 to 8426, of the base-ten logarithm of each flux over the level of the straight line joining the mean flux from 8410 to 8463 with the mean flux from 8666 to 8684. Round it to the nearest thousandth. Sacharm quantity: 0.014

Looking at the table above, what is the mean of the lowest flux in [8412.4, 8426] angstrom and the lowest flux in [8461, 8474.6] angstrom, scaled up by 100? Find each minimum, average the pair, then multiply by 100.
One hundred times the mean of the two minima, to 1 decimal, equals 55.5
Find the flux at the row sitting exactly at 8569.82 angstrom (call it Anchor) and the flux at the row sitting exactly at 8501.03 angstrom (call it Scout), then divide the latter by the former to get 1.00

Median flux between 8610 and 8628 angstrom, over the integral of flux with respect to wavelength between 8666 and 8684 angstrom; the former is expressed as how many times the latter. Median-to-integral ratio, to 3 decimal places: 0.041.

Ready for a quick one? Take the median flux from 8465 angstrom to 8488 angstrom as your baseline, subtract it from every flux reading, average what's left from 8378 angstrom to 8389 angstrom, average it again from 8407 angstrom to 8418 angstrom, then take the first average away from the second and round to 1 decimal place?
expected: 0.0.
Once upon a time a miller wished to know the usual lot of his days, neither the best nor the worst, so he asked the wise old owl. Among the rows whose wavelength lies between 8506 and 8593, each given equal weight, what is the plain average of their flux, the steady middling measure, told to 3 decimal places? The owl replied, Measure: 0.610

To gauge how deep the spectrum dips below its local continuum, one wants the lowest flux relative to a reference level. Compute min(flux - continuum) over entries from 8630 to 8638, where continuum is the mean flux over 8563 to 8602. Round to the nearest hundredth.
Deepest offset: 0.17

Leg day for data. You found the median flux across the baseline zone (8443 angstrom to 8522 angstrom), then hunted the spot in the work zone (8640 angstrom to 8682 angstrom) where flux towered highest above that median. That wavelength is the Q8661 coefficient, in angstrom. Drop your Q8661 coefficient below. 8675.04 angstrom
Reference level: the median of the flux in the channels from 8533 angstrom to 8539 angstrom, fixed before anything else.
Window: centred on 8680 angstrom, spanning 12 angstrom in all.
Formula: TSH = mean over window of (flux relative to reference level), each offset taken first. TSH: 0.36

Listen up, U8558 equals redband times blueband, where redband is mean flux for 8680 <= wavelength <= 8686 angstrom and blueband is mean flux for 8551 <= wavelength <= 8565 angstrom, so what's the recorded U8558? 0.54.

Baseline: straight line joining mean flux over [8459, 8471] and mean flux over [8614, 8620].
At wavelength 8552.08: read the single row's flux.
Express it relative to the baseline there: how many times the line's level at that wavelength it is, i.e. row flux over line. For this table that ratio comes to 0.87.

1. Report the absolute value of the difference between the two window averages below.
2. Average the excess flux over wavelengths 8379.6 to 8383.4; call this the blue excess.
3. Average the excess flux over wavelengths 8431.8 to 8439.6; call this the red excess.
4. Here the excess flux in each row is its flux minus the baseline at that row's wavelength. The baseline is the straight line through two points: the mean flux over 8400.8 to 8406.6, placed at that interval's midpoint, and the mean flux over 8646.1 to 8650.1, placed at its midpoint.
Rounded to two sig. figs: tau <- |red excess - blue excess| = 0.032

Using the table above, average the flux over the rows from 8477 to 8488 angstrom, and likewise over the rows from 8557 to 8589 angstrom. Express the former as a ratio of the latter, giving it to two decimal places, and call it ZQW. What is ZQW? 0.93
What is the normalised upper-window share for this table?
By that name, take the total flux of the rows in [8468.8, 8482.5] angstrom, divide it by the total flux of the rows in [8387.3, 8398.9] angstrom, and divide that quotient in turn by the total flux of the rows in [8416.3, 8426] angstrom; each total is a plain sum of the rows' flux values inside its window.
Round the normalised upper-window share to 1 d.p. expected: 0.4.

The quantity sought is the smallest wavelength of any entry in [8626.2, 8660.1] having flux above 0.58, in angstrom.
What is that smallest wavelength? 8627.24 angstrom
